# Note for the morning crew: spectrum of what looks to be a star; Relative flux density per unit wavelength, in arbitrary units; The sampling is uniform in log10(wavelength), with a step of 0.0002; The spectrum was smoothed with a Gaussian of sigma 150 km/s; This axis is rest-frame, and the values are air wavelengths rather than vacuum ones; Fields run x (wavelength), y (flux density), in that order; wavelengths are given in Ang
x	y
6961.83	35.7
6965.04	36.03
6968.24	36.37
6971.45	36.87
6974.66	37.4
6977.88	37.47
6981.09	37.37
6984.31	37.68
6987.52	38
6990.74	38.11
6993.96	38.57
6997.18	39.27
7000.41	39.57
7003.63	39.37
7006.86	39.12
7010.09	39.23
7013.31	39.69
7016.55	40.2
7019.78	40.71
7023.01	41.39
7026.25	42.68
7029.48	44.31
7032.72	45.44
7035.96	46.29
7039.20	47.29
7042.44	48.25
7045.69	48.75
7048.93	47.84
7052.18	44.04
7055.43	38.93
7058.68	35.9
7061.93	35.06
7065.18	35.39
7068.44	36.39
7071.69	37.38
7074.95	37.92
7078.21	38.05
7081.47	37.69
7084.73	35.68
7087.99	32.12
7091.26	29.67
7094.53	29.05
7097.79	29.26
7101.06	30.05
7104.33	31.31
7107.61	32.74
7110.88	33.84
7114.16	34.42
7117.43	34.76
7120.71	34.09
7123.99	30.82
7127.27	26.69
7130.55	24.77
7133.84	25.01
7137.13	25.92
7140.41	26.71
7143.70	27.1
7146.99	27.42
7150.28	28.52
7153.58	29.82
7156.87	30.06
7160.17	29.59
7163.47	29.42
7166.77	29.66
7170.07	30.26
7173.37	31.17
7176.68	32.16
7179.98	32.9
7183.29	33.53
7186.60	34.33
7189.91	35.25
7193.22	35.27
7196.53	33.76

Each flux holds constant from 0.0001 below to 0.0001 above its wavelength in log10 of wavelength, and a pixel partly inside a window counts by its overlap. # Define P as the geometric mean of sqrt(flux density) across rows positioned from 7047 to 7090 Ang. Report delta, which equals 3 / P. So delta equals 0.49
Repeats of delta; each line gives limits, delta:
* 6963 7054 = 0.47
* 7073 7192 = 0.54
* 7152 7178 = 0.55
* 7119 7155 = 0.57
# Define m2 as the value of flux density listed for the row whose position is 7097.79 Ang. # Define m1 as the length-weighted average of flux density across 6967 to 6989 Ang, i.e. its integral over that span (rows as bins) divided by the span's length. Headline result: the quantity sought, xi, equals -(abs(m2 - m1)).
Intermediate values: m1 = 37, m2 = 29.26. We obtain -8.1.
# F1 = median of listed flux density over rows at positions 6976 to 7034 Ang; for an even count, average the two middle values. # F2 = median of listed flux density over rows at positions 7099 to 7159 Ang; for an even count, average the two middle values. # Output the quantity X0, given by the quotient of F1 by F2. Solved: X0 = 1.3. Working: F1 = 39.3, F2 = 30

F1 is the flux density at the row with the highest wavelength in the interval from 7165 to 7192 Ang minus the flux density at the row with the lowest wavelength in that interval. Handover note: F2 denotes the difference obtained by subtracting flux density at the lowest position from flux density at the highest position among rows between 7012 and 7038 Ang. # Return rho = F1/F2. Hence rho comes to 0.8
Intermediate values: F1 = 6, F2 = 6.6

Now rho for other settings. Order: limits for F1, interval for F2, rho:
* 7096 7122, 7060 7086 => 7.8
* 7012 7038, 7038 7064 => -0.5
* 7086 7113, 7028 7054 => -6.4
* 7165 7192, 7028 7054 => -20.7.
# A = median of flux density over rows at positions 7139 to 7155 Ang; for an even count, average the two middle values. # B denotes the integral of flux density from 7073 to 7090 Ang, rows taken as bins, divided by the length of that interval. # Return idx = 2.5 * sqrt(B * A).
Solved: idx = 79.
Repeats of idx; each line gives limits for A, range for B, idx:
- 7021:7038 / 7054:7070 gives 100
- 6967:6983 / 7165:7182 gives 85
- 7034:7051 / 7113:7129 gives 98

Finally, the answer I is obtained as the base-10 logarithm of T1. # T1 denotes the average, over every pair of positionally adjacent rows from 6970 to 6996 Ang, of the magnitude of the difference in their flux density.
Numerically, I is -0.57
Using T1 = 0.3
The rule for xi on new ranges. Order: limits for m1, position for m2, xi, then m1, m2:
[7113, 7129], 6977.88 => -5.4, 32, 37.47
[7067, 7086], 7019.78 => -3.5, 37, 40.71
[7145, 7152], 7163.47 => -1.5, 28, 29.42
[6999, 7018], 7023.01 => -1.9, 40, 41.39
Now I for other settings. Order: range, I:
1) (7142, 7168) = -0.26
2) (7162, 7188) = -0.15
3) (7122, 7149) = 0.09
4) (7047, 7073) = 0.33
